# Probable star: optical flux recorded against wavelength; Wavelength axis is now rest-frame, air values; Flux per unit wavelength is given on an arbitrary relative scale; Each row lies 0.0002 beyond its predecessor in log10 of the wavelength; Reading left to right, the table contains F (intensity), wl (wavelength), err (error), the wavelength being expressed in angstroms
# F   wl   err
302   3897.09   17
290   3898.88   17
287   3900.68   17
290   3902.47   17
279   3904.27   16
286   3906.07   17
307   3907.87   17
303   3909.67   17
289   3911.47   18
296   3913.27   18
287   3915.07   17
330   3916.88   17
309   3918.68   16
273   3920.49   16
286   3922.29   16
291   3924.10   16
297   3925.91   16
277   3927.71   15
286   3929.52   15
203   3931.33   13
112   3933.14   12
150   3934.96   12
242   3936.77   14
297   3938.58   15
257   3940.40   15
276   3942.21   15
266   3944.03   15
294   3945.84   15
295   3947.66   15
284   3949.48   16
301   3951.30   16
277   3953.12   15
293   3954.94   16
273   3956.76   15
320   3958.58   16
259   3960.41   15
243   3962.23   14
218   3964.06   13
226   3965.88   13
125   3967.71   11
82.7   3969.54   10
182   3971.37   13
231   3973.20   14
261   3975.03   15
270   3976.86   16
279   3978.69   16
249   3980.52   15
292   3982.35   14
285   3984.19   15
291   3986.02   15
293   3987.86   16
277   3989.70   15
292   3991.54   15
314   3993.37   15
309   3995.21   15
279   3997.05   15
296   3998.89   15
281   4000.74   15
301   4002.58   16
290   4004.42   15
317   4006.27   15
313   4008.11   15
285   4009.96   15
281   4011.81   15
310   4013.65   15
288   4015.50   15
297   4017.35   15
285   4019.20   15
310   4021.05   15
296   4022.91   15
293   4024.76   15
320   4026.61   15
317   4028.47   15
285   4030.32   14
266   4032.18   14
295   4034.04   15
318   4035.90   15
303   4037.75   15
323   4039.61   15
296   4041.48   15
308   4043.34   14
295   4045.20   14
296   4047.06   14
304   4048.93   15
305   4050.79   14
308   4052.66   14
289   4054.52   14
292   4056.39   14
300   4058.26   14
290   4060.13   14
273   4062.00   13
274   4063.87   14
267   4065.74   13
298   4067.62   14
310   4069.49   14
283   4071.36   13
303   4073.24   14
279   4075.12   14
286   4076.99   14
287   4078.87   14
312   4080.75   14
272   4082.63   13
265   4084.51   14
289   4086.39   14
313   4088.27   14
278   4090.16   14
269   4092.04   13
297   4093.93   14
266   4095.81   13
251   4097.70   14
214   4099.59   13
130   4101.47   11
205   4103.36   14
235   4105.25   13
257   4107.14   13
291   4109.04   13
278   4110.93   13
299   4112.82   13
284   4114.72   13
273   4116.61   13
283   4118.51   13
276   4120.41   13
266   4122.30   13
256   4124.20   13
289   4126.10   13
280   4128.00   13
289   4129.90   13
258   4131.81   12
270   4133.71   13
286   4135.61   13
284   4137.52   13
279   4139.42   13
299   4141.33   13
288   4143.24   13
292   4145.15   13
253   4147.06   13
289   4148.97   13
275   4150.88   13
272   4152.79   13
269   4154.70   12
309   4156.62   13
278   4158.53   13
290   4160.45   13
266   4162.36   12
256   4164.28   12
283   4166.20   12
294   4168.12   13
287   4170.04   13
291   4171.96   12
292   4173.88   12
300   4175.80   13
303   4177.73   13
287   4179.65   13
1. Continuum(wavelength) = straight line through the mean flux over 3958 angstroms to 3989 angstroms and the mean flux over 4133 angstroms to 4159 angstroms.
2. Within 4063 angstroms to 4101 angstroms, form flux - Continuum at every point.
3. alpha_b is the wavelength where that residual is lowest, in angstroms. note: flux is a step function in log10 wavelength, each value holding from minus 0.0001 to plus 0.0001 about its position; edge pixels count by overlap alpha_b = 4099.59 angstroms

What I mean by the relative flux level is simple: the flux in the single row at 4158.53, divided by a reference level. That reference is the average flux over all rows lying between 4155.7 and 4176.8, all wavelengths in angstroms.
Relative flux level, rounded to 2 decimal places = 0.97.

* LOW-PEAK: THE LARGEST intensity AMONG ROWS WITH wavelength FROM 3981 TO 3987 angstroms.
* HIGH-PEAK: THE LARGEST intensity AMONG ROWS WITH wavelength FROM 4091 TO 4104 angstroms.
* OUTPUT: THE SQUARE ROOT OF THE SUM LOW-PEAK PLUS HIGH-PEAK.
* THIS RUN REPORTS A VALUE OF 24.3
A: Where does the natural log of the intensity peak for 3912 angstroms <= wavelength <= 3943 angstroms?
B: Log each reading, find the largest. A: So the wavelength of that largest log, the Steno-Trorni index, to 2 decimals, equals 3916.88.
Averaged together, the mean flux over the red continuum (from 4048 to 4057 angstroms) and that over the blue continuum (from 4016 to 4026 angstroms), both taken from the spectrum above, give 298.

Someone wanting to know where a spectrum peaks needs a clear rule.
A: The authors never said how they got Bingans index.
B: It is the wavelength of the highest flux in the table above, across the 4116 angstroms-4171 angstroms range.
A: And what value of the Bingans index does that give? 4156.62 angstroms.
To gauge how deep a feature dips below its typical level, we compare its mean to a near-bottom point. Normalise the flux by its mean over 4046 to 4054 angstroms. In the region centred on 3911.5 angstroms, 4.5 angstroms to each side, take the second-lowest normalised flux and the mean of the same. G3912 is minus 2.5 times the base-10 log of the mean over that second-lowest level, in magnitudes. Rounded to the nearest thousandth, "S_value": -0.027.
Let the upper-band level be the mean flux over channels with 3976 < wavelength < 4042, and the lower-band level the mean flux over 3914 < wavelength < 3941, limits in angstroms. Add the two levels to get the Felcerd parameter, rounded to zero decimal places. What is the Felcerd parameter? 554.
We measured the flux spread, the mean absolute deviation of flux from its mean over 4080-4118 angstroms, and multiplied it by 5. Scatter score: 146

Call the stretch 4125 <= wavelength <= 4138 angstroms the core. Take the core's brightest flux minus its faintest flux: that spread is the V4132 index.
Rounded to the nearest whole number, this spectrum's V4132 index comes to 31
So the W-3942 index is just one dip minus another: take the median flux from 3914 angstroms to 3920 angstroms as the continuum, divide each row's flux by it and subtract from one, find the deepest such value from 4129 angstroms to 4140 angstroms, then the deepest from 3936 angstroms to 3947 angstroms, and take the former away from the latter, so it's 0.05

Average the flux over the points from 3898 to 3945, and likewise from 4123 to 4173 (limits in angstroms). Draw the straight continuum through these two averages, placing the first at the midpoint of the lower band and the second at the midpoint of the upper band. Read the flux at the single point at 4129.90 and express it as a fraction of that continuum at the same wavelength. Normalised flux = 1.03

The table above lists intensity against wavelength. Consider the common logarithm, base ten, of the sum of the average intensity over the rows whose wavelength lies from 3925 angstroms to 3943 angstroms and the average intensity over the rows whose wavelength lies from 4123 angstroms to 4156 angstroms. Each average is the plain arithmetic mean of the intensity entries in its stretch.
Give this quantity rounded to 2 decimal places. 2.71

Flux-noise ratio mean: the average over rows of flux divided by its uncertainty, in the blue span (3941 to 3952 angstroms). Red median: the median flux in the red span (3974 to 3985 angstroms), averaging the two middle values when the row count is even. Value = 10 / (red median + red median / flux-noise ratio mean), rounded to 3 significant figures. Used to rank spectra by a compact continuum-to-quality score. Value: 0.0346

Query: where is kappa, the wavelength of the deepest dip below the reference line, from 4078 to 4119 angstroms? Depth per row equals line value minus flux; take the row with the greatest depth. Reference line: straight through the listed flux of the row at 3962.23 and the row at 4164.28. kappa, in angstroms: 4101.47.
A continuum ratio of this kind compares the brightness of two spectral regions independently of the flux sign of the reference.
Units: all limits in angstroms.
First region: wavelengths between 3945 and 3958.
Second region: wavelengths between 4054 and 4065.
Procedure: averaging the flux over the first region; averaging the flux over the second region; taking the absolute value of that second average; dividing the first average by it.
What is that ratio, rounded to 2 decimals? 1.01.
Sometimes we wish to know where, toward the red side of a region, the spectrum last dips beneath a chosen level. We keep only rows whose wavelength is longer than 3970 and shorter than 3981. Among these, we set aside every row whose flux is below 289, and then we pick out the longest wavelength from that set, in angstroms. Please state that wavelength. 3980.52 angstroms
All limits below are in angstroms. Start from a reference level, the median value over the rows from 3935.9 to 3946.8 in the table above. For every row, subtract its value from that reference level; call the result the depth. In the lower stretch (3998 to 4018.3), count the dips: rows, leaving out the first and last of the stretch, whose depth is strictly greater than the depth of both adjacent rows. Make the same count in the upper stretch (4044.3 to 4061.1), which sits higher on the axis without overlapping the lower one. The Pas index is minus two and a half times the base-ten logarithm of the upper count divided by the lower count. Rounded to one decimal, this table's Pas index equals 1.5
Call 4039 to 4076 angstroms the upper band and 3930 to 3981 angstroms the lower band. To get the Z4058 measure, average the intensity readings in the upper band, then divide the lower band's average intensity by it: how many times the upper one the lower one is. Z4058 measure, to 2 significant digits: 0.82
